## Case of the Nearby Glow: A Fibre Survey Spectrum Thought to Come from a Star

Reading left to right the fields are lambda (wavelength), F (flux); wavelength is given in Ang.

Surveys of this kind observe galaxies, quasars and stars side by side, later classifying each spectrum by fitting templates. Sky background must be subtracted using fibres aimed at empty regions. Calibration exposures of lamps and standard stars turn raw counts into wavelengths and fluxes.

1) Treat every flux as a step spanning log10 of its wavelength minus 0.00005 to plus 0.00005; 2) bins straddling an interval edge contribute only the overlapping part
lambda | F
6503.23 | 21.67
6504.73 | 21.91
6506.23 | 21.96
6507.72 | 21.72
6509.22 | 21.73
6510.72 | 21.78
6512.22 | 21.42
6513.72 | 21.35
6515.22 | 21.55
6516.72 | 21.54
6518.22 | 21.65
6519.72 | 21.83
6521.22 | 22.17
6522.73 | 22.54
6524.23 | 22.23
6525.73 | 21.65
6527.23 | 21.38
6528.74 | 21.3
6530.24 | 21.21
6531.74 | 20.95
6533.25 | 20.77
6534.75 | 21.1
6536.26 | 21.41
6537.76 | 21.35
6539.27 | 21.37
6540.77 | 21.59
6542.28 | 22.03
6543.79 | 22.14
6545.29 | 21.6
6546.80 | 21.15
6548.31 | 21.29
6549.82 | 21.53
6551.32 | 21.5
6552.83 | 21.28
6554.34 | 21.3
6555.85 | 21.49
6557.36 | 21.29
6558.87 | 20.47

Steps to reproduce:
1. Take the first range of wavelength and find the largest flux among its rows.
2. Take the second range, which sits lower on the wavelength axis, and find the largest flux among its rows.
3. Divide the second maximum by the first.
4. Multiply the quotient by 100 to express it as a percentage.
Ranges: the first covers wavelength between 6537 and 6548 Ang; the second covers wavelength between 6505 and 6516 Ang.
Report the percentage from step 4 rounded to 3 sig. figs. 99.2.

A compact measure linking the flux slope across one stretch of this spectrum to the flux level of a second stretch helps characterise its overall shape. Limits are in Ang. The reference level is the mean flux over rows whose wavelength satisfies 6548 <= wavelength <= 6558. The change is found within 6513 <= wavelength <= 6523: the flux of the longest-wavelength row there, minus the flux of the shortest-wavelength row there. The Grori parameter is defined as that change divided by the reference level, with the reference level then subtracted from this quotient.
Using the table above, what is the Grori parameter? -21.3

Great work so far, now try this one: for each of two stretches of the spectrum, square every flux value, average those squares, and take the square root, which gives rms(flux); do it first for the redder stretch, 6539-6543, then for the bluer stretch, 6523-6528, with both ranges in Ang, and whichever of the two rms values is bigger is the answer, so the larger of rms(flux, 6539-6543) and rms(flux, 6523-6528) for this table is 21.8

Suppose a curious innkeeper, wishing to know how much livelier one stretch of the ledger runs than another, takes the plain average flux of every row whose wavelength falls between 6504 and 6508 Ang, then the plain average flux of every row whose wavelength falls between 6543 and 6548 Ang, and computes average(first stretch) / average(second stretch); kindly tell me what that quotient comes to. 1.01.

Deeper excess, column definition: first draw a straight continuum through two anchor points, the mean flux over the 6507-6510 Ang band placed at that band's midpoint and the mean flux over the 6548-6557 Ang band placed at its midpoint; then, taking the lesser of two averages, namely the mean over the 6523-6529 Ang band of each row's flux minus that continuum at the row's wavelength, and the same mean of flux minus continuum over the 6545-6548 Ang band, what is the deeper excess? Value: -0.1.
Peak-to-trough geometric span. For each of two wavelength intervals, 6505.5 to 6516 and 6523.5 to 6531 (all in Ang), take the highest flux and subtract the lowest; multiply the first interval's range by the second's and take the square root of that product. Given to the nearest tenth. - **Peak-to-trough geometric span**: 0.8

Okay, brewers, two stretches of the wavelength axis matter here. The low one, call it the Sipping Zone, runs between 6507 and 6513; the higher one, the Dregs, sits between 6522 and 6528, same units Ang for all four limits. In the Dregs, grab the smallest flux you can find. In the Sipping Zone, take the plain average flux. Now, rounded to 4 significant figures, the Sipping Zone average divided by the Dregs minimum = 1.013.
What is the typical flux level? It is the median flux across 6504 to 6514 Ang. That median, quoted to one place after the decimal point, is 21.7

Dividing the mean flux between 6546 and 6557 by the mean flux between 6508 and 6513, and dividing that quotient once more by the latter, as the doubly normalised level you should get 0.0456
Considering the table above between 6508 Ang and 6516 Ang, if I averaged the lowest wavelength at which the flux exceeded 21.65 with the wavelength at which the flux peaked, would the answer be 6510.0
